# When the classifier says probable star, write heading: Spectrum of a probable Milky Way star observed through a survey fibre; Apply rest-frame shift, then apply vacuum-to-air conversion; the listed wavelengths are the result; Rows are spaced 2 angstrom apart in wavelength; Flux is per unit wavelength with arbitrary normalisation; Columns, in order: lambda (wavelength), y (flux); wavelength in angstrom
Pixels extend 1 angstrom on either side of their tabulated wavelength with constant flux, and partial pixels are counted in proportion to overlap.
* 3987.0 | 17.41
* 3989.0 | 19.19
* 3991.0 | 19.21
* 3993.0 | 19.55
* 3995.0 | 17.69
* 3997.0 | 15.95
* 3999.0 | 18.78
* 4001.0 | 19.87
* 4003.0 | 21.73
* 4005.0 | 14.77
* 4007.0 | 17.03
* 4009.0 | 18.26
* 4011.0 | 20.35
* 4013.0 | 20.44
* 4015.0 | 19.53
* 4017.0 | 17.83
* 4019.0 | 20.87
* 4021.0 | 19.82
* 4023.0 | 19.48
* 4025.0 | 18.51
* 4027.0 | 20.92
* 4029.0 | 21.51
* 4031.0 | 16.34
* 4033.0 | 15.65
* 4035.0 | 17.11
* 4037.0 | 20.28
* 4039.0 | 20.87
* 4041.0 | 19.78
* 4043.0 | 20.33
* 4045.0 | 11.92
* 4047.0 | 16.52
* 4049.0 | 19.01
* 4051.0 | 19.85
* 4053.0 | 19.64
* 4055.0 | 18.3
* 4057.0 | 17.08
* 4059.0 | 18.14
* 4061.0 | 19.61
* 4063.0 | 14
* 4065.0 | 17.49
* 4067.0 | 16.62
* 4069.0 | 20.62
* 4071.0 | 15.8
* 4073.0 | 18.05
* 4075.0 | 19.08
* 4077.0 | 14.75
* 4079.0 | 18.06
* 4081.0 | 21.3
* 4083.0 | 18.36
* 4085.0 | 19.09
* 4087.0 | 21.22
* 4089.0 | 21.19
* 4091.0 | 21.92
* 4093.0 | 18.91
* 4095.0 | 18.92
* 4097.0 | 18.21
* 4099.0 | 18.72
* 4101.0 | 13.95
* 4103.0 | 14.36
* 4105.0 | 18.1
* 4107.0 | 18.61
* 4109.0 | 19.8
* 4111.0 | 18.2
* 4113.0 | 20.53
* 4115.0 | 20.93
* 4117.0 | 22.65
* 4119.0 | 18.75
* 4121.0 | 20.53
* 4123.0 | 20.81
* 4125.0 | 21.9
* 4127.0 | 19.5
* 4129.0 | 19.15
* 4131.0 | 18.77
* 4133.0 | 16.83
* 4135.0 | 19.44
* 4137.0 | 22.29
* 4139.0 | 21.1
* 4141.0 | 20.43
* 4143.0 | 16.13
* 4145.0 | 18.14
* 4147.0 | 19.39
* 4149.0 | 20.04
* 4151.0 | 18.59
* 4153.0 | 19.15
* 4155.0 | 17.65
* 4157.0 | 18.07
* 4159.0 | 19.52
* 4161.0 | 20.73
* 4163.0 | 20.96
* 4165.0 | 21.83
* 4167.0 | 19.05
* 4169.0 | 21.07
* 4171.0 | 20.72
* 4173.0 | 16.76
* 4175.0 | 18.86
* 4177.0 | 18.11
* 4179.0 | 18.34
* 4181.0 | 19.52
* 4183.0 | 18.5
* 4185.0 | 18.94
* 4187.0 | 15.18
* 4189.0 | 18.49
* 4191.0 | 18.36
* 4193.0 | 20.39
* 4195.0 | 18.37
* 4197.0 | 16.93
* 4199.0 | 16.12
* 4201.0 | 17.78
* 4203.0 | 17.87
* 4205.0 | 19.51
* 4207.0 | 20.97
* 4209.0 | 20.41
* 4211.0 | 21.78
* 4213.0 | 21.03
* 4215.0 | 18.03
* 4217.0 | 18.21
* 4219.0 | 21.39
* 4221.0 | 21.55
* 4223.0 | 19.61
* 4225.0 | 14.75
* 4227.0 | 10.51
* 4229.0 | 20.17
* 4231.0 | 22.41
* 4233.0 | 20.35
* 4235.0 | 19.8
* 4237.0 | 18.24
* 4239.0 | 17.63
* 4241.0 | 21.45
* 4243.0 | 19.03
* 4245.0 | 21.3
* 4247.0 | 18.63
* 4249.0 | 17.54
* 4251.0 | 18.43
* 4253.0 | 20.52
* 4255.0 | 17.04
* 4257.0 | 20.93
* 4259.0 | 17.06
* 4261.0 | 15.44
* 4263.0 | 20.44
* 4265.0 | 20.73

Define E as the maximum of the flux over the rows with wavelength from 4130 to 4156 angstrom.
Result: 22.29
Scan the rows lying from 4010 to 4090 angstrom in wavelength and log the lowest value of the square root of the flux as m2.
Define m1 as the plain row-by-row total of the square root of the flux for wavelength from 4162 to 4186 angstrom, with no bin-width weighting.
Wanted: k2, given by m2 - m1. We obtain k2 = -49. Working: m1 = 53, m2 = 3.5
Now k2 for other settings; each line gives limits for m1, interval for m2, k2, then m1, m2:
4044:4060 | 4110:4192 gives -30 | 33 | 3.9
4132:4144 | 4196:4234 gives -23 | 26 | 3.2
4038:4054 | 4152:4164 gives -30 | 34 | 4.2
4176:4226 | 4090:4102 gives -105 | 108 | 3.7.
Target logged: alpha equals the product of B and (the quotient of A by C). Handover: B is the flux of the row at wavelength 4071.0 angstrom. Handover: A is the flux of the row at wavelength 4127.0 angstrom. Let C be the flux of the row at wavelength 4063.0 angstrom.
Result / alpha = 22.0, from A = 19.5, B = 15.8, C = 14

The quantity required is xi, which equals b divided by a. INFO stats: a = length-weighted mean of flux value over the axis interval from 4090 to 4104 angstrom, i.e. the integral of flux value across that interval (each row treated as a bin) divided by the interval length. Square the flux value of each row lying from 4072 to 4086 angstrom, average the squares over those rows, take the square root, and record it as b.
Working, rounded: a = 17.9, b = 18.5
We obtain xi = 1.03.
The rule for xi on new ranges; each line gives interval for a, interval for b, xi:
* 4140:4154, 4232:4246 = 1.05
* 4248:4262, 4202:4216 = 1.10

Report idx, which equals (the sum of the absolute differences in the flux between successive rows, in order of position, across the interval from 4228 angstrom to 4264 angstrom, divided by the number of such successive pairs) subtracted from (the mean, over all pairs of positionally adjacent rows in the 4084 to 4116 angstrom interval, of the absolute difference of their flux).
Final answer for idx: -0.9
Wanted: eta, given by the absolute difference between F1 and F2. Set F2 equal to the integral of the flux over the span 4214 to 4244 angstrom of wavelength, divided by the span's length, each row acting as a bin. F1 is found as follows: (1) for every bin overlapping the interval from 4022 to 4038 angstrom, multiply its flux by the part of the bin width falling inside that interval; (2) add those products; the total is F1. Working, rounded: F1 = 300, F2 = 18.9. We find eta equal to 281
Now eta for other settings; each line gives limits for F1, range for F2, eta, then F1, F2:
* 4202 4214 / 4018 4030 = 223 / 243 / 20.2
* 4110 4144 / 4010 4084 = 657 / 676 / 18.5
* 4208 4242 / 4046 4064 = 637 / 655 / 18.0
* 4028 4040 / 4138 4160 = 205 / 224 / 18.9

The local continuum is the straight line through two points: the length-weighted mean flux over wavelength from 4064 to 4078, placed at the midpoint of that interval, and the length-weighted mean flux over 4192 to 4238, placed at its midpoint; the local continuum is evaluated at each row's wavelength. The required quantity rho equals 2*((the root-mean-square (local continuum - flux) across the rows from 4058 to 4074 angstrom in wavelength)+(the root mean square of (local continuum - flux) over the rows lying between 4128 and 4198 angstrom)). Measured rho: 7.4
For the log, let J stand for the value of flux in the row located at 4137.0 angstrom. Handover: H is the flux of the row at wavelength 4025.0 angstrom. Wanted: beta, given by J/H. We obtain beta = 1.20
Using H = 18.51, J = 22.29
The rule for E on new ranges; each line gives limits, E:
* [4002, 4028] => 21.73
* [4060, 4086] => 21.3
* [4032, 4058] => 20.87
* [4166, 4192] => 21.07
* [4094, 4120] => 22.65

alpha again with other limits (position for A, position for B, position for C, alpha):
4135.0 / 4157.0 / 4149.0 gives 17.5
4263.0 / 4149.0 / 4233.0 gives 20.1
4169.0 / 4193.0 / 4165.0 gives 19.7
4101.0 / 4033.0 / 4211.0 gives 10.0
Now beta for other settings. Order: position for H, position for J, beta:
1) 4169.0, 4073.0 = 0.86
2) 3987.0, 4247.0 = 1.07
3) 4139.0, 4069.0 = 0.98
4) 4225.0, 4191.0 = 1.24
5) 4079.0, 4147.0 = 1.07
